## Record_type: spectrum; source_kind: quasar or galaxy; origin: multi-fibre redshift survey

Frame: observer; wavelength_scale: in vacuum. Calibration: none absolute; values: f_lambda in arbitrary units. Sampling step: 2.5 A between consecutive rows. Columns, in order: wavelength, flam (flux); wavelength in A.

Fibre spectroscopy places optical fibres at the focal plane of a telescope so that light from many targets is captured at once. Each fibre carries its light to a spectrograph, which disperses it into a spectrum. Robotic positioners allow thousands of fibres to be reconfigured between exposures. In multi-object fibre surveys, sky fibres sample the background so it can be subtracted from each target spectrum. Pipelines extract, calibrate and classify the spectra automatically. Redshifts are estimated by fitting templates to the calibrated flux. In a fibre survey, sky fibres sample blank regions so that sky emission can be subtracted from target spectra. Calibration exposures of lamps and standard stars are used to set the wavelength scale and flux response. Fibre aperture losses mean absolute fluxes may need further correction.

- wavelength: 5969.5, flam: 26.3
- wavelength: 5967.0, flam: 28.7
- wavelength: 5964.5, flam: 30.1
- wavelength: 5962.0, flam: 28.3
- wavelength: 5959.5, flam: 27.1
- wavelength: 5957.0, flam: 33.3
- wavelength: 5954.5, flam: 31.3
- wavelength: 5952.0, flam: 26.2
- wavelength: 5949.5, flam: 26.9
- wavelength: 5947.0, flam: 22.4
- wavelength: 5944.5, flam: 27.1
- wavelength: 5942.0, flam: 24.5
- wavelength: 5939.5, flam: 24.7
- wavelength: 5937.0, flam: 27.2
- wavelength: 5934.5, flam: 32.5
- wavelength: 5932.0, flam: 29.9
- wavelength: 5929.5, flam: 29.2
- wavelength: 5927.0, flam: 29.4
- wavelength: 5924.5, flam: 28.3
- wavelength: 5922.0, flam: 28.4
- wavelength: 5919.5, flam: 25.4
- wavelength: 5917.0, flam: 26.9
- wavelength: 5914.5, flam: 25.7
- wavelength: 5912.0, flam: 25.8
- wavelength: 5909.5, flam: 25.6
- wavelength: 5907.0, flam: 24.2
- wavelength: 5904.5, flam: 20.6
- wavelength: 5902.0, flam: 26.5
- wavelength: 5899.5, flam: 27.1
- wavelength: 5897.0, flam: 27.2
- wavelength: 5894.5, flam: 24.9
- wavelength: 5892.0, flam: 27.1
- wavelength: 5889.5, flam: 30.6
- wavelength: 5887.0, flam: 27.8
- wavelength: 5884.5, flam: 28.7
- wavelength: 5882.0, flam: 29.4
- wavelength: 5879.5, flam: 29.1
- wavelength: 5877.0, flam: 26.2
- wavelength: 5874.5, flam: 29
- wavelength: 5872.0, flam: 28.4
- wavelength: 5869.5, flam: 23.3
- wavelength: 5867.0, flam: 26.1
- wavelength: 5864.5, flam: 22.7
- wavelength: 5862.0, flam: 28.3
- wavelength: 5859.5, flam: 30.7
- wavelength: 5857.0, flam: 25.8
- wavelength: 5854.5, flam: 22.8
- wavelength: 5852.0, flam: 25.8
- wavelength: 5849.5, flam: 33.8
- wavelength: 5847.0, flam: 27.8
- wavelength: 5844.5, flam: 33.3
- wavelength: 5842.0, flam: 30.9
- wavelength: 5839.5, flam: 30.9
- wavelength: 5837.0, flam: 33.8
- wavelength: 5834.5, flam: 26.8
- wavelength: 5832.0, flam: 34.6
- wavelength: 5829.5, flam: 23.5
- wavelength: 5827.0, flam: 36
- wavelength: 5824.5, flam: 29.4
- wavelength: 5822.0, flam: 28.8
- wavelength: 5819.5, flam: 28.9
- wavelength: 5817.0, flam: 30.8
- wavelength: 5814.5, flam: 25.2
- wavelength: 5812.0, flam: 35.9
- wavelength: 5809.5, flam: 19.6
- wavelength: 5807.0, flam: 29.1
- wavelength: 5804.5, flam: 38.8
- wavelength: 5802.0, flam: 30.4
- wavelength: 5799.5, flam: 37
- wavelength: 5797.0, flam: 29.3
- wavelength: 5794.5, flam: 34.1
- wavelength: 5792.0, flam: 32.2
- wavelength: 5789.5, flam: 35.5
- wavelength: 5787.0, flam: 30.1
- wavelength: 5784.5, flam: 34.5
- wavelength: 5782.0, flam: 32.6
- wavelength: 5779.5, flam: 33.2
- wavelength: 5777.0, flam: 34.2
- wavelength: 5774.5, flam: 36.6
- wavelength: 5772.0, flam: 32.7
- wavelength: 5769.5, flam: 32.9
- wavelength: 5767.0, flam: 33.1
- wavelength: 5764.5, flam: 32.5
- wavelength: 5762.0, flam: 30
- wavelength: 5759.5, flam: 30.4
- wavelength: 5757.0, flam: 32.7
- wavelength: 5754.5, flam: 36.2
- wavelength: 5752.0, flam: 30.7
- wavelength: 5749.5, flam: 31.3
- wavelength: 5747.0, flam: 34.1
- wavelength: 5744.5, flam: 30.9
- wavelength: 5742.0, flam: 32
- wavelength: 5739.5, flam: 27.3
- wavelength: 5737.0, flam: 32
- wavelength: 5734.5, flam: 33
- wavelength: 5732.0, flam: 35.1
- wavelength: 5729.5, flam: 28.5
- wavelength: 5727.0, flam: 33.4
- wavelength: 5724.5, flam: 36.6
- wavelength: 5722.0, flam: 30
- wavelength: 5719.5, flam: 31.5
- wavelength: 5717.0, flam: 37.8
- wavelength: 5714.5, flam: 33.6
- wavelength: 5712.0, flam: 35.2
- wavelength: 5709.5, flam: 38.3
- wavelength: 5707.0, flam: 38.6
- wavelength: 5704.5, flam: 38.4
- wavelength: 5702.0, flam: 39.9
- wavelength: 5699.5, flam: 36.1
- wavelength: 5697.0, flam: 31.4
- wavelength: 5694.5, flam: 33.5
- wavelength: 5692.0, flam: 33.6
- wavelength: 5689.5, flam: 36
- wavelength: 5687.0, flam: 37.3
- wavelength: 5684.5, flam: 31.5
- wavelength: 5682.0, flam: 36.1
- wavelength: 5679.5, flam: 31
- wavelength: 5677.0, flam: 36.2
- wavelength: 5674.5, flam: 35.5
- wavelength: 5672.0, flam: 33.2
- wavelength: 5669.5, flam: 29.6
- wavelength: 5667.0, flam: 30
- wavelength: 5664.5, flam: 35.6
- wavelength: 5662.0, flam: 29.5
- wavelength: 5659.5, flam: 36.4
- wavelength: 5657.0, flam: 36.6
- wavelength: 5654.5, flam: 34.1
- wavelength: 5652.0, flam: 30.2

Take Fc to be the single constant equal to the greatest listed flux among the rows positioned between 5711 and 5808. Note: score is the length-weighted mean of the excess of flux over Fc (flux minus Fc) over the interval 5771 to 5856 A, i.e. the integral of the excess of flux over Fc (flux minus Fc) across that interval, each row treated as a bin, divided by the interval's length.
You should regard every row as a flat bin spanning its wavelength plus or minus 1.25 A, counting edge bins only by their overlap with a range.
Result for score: -7.7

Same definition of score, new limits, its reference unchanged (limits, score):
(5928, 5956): -11.3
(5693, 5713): -2.4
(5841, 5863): -10.0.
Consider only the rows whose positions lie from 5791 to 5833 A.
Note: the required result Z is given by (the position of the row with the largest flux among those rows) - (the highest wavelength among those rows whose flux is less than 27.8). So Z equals -25.0 A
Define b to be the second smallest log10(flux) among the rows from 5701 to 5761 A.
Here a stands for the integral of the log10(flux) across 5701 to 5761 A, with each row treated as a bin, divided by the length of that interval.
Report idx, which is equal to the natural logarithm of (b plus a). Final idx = 1.09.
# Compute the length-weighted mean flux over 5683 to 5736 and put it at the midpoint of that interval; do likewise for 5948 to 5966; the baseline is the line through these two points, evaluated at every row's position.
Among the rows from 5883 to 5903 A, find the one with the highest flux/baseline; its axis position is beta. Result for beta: 5889.5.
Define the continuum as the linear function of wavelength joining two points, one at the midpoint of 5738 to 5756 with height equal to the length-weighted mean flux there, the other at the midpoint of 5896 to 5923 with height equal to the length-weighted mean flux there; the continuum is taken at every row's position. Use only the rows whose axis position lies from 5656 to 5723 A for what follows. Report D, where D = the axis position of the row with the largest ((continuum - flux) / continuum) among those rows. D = 5662.0 A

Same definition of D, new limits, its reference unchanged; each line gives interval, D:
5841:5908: 5904.5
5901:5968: 5904.5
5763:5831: 5809.5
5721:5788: 5739.5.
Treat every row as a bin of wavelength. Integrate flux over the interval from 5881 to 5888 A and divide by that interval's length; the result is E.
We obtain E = 28.6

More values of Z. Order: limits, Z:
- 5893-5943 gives -7.5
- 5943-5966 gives -2.5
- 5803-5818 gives -10.0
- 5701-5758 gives -37.5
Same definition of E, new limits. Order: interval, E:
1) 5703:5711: 38.4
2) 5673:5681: 34.3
